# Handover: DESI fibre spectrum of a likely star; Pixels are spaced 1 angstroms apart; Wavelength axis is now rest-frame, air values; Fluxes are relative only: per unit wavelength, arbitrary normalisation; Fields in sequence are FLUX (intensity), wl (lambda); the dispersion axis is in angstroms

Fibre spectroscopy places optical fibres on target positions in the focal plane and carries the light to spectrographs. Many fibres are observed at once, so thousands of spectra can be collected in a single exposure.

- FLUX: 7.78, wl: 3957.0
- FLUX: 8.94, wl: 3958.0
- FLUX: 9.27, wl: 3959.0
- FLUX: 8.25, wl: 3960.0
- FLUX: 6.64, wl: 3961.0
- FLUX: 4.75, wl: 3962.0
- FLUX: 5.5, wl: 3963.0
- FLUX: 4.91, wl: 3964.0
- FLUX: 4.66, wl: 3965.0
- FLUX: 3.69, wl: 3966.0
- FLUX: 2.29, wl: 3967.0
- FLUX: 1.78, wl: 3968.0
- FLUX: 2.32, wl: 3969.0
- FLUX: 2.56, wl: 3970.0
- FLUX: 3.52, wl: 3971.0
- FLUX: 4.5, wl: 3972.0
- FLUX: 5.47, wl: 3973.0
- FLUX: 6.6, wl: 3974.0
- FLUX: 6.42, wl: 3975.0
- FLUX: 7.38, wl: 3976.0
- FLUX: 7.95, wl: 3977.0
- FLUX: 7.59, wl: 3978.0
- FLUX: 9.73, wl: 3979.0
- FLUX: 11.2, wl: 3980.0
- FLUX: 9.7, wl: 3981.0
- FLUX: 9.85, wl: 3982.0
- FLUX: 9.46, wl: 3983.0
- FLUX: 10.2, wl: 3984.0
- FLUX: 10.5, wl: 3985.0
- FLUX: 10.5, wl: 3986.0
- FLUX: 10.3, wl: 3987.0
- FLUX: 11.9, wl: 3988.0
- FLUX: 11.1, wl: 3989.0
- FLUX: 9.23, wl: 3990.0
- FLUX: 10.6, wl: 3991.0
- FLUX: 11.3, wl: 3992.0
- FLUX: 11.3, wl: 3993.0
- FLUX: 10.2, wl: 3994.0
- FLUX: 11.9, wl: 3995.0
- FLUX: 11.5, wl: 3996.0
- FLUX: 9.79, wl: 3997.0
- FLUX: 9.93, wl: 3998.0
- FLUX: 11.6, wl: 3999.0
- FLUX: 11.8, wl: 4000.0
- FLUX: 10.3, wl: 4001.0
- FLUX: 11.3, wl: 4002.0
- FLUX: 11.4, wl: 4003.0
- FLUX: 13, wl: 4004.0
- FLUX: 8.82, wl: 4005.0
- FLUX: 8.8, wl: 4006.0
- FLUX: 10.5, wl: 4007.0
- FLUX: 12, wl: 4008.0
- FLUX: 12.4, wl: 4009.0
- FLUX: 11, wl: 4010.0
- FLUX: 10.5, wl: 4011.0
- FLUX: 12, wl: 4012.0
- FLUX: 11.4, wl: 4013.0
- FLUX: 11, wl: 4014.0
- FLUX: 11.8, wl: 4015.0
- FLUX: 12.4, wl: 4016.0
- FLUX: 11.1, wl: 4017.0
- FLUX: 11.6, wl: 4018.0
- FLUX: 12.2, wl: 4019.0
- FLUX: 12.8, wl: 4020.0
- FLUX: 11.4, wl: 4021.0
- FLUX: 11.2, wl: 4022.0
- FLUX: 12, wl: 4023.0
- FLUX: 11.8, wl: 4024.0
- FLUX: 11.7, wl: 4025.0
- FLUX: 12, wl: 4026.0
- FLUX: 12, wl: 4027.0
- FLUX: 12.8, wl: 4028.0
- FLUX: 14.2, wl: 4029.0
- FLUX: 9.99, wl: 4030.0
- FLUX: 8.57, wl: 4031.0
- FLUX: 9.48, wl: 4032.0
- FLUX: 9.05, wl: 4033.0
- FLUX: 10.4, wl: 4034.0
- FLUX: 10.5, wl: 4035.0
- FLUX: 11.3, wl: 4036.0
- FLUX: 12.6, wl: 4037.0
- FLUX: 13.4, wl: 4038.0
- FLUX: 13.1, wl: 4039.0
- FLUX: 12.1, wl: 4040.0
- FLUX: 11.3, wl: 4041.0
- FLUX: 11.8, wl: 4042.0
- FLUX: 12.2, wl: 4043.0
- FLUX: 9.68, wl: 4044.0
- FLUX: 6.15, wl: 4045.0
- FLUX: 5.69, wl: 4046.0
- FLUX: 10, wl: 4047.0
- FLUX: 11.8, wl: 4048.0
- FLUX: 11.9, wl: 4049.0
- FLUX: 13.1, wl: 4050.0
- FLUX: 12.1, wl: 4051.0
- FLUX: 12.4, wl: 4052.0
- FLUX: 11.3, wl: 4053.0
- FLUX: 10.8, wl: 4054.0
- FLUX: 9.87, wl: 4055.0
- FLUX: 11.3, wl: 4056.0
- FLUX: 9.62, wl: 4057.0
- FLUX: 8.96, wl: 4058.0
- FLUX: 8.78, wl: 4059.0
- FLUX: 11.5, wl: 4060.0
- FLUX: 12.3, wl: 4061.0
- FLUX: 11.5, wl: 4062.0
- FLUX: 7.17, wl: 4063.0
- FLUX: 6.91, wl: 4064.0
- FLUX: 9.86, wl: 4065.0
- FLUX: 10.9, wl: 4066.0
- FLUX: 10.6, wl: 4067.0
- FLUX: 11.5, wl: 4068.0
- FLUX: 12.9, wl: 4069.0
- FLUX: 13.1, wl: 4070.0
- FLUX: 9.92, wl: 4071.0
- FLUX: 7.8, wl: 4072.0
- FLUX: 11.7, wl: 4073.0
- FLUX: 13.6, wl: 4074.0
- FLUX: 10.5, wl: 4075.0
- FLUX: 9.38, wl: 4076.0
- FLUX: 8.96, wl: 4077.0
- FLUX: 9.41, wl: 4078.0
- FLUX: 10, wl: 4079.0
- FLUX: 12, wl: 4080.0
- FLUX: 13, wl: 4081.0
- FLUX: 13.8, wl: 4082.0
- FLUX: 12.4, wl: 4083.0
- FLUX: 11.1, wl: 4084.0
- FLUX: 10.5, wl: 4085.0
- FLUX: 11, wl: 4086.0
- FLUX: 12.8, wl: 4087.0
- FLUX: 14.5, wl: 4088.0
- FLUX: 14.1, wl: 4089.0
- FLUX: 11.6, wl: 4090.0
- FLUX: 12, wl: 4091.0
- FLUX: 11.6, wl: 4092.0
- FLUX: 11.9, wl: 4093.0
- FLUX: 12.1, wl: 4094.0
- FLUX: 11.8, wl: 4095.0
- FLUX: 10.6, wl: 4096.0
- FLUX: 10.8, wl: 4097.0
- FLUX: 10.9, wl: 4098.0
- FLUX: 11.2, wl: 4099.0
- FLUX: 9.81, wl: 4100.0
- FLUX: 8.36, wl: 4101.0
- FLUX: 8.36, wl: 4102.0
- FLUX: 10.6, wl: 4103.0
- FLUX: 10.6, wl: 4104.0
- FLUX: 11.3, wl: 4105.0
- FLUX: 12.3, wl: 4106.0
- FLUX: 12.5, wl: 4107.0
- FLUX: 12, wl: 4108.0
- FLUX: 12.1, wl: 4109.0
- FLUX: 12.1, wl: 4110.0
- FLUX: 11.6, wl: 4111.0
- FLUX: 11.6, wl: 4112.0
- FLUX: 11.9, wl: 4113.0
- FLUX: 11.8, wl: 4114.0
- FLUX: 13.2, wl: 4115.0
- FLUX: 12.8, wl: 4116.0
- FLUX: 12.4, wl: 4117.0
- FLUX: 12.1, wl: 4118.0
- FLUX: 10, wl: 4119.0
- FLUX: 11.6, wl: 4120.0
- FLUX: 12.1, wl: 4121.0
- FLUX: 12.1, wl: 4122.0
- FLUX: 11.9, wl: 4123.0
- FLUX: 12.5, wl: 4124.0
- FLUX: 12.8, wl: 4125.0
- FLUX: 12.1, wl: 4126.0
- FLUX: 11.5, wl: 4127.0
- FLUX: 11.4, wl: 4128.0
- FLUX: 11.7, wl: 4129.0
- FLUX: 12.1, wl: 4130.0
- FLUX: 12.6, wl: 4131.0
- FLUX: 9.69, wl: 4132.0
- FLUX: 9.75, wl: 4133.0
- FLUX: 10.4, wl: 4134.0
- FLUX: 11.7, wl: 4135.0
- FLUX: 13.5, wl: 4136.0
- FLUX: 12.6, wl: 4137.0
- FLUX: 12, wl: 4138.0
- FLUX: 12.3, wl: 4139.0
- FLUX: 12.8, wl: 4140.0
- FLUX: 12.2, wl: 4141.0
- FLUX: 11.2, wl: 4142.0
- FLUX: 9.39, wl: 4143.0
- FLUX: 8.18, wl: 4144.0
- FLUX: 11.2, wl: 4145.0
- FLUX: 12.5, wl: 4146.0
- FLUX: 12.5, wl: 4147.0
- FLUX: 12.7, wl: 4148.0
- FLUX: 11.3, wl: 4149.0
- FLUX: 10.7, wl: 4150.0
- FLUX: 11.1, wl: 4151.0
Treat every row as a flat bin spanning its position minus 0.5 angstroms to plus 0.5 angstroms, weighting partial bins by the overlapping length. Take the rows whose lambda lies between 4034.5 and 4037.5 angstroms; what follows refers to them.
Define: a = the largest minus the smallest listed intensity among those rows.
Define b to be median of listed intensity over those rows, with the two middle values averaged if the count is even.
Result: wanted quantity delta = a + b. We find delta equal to 13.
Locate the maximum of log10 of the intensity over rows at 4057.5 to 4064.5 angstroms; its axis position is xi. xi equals 4061.0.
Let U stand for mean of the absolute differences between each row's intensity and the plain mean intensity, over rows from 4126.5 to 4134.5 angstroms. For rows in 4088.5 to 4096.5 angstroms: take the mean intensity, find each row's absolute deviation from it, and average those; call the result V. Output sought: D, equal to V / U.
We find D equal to 0.64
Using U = 0.9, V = 0.58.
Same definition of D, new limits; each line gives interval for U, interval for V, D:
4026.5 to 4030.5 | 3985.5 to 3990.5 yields 0.57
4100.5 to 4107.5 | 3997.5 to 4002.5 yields 0.55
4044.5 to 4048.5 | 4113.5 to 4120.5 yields 0.29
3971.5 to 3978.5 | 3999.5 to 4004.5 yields 0.72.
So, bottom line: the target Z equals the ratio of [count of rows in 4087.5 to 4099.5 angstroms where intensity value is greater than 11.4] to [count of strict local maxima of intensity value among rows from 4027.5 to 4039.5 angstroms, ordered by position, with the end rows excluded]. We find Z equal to 2.7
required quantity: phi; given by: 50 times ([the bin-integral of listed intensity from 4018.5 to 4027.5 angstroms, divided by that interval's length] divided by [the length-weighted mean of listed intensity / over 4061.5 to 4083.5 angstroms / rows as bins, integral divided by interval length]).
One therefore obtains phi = 55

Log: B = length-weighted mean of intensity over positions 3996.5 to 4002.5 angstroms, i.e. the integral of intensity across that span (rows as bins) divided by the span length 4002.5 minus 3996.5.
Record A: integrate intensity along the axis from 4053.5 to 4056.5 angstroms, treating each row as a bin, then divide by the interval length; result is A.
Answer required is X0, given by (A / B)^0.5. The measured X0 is 0.99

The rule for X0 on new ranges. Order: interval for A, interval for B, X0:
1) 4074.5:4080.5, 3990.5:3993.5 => 0.95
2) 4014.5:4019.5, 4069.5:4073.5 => 1.05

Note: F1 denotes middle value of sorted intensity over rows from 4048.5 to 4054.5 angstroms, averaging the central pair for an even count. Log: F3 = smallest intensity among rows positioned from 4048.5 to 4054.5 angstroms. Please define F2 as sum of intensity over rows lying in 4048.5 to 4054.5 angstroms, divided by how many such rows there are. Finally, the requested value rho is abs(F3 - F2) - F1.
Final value -11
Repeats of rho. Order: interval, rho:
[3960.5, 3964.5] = -5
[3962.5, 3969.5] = -2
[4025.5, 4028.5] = -12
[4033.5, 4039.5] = -10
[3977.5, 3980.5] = -8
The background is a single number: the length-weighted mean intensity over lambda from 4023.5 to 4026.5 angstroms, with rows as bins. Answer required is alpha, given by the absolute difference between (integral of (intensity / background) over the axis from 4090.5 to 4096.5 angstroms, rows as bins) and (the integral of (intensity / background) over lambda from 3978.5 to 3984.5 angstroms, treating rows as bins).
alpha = 0.83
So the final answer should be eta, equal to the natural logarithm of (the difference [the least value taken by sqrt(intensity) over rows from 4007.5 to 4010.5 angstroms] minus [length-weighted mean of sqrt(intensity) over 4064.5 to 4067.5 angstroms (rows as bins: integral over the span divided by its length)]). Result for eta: -2.5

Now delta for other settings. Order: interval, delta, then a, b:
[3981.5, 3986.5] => 11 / 1.0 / 10.2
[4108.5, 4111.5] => 13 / 0.5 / 12.1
